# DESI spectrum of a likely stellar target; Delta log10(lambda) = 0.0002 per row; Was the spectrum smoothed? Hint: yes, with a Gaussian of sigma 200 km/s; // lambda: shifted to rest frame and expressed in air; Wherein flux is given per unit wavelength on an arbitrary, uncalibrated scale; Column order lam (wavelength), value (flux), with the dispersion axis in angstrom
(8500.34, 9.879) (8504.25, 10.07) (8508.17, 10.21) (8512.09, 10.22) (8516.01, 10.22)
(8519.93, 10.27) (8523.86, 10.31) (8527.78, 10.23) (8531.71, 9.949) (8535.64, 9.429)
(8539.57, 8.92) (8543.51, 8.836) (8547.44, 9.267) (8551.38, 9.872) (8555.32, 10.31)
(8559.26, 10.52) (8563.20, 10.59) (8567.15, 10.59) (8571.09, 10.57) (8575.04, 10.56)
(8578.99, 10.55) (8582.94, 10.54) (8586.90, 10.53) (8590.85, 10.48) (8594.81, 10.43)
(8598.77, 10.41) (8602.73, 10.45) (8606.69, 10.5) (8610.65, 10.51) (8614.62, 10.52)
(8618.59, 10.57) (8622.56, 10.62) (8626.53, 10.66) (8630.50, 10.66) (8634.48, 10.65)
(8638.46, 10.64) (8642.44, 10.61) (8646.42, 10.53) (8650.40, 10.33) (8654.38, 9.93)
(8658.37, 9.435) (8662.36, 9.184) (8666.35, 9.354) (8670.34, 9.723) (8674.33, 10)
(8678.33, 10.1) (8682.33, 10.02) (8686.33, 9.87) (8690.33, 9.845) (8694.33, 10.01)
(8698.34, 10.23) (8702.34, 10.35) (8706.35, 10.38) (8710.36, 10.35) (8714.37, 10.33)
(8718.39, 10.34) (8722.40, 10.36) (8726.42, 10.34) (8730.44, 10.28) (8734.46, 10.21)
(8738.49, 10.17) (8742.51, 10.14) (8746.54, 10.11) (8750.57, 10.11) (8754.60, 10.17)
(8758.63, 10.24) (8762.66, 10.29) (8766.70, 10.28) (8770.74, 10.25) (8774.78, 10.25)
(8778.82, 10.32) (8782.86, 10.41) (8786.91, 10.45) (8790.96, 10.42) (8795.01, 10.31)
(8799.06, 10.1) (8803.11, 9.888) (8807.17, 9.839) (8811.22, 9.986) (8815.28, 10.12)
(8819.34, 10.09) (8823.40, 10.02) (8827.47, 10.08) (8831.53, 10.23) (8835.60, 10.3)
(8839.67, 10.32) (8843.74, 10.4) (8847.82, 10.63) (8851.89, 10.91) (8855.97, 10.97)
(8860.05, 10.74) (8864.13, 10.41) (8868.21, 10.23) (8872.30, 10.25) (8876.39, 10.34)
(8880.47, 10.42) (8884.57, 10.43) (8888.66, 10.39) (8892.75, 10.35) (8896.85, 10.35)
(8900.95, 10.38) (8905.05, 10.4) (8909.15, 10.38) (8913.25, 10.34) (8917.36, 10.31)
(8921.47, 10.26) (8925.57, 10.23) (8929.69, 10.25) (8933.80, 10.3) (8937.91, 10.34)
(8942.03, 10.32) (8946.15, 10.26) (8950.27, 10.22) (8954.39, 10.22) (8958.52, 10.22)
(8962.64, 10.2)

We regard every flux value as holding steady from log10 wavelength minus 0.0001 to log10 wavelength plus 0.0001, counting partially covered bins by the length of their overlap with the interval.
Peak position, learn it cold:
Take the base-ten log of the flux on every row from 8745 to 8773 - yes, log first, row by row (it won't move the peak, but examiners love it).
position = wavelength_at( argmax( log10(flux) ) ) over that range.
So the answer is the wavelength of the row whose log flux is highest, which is 8762.66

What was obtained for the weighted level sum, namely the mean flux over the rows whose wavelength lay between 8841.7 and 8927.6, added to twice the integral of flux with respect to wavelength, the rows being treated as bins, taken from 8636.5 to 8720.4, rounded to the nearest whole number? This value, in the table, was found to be 1701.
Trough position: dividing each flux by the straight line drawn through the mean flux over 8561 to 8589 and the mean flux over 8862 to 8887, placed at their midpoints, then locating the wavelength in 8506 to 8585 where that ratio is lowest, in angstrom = 8543.51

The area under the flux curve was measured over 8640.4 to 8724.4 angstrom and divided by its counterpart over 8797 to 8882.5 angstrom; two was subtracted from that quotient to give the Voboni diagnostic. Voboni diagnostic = -1.04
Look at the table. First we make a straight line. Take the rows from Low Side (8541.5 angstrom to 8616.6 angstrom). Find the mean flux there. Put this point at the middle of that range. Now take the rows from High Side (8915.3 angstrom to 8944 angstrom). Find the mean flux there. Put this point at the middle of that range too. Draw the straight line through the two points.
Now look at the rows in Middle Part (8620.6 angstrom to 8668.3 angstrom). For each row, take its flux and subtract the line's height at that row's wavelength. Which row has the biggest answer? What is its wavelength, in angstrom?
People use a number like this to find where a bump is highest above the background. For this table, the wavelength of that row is 8630.50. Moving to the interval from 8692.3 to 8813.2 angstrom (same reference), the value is 8786.91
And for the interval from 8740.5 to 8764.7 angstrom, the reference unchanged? 8762.66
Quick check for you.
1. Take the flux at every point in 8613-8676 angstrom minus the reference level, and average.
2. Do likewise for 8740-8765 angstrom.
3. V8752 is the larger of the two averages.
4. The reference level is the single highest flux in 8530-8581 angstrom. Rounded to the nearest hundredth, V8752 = -0.38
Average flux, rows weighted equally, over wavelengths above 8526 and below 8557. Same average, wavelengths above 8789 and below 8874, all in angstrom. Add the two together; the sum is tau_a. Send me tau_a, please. 19.9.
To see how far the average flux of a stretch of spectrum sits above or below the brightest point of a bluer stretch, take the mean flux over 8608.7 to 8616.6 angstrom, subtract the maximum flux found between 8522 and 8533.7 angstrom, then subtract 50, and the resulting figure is -49.8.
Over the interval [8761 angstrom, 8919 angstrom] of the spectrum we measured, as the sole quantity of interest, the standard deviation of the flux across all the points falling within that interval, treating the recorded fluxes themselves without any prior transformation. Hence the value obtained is 0.2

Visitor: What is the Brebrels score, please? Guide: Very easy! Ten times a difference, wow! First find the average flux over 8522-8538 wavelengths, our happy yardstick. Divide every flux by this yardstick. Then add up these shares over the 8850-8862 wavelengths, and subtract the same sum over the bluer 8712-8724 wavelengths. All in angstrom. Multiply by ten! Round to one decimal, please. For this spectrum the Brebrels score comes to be 1.6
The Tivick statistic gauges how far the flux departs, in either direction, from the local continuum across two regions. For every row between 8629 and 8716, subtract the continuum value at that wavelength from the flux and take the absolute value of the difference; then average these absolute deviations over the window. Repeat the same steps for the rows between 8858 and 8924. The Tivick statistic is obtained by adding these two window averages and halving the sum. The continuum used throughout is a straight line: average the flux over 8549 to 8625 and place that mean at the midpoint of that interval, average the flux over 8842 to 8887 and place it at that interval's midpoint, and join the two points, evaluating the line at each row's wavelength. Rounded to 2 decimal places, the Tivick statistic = 0.31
